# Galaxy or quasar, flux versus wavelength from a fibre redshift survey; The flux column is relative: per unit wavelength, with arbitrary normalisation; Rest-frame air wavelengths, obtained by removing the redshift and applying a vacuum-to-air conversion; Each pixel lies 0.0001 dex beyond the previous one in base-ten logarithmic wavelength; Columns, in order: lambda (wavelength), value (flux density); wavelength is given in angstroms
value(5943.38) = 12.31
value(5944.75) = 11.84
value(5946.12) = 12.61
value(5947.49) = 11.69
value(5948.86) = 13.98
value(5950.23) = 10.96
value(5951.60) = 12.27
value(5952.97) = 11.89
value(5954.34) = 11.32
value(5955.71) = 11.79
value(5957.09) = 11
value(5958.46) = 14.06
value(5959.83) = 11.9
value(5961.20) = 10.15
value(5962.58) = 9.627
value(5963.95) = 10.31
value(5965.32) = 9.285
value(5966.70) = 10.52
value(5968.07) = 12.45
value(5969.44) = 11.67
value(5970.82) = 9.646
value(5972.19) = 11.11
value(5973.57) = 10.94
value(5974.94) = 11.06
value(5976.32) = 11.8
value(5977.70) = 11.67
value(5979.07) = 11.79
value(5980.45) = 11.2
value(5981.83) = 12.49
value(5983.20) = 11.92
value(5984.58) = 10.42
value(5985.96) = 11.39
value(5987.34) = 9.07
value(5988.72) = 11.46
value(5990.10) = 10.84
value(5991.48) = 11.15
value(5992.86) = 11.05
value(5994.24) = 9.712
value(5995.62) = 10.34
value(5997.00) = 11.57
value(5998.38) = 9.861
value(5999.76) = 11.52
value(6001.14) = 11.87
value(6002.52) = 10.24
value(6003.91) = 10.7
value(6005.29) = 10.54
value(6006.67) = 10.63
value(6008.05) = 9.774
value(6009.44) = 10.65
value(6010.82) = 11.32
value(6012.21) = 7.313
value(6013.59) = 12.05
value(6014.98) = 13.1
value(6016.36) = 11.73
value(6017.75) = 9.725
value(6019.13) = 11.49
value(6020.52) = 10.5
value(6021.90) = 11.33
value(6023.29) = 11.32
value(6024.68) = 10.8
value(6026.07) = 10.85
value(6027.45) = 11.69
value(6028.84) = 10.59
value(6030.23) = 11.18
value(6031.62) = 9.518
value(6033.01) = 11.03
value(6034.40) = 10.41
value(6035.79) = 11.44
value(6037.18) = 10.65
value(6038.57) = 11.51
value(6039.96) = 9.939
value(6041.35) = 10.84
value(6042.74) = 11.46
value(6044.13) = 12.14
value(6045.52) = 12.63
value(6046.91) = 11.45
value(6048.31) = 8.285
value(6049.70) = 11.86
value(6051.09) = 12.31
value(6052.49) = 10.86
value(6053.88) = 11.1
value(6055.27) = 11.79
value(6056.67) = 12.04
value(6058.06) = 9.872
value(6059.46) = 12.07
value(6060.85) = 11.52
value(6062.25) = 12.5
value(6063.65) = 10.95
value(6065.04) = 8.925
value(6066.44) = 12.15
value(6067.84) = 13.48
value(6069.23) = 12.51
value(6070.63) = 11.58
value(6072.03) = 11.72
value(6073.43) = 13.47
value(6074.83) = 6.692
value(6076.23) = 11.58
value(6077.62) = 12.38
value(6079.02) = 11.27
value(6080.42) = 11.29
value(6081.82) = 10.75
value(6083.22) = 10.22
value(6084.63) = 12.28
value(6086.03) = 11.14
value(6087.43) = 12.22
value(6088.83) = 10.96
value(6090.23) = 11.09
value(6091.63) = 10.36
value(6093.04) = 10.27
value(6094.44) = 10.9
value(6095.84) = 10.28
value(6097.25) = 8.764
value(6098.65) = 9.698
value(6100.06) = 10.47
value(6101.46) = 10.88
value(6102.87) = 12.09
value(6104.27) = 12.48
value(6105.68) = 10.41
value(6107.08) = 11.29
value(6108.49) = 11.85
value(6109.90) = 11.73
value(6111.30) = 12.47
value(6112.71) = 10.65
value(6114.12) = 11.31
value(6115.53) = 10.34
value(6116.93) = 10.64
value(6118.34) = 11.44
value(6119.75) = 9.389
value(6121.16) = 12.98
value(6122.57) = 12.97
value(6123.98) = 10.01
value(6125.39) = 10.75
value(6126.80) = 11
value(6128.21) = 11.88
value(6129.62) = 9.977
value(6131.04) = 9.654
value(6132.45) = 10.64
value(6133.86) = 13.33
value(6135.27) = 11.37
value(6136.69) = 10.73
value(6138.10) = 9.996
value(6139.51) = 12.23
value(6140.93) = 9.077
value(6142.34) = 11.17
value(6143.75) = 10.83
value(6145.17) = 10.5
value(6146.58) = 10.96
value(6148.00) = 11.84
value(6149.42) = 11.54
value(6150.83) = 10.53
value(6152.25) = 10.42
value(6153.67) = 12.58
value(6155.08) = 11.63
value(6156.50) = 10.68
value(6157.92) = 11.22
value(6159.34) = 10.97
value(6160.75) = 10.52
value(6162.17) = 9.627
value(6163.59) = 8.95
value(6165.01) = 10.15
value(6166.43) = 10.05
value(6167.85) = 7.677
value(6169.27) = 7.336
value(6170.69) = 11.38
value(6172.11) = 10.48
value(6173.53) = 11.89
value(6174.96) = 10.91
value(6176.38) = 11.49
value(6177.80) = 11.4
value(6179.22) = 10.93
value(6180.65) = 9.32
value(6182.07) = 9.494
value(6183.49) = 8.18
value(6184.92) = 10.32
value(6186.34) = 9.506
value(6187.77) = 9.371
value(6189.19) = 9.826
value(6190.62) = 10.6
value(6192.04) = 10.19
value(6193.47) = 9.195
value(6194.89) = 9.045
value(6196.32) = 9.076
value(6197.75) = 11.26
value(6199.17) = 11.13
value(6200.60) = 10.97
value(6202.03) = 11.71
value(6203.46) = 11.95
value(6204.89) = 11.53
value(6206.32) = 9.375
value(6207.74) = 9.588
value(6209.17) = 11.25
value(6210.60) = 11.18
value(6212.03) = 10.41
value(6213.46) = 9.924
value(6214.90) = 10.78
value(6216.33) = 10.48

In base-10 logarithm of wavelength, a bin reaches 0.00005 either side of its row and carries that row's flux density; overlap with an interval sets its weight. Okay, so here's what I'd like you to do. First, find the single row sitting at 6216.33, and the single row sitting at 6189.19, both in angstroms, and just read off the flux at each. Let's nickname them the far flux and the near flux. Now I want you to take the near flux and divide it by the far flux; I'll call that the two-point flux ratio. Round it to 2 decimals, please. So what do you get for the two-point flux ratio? 0.94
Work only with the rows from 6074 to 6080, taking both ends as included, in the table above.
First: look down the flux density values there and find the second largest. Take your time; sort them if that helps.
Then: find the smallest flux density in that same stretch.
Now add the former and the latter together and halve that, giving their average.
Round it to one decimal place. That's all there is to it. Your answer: 9.1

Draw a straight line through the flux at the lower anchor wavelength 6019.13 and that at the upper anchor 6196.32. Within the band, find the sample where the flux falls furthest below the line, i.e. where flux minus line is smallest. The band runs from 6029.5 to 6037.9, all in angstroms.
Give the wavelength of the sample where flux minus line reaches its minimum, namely 6031.62 angstroms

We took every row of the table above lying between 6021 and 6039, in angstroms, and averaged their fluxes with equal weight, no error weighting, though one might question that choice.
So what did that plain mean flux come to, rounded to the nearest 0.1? 10.9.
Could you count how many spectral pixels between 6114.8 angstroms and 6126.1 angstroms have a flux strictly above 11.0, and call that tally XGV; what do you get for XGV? 3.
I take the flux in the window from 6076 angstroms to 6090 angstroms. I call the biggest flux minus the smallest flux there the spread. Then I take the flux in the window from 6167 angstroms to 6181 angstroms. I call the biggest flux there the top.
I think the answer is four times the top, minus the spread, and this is 45.4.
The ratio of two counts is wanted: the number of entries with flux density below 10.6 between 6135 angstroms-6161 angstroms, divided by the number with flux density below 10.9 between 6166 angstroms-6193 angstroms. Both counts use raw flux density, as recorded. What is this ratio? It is 0.46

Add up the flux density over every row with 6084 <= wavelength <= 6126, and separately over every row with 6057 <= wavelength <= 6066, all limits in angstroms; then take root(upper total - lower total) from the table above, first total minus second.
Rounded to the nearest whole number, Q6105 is 16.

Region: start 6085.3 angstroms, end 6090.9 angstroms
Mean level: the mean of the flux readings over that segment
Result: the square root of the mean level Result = 3.37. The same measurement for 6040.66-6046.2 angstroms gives 3.43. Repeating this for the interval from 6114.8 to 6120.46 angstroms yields 3.23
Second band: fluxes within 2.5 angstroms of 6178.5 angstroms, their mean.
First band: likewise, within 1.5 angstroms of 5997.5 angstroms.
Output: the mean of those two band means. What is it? 10.8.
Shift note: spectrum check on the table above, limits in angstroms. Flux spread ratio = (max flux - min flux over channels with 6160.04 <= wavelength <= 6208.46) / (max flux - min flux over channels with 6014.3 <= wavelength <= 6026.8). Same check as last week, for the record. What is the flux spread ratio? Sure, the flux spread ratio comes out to 1.4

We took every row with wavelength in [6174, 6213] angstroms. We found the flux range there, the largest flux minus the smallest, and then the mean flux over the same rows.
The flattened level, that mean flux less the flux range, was 6.6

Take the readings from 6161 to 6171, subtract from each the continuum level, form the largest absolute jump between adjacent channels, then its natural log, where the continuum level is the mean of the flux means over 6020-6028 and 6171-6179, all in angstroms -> 1.4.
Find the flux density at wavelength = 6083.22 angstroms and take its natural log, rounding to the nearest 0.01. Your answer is 2.32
